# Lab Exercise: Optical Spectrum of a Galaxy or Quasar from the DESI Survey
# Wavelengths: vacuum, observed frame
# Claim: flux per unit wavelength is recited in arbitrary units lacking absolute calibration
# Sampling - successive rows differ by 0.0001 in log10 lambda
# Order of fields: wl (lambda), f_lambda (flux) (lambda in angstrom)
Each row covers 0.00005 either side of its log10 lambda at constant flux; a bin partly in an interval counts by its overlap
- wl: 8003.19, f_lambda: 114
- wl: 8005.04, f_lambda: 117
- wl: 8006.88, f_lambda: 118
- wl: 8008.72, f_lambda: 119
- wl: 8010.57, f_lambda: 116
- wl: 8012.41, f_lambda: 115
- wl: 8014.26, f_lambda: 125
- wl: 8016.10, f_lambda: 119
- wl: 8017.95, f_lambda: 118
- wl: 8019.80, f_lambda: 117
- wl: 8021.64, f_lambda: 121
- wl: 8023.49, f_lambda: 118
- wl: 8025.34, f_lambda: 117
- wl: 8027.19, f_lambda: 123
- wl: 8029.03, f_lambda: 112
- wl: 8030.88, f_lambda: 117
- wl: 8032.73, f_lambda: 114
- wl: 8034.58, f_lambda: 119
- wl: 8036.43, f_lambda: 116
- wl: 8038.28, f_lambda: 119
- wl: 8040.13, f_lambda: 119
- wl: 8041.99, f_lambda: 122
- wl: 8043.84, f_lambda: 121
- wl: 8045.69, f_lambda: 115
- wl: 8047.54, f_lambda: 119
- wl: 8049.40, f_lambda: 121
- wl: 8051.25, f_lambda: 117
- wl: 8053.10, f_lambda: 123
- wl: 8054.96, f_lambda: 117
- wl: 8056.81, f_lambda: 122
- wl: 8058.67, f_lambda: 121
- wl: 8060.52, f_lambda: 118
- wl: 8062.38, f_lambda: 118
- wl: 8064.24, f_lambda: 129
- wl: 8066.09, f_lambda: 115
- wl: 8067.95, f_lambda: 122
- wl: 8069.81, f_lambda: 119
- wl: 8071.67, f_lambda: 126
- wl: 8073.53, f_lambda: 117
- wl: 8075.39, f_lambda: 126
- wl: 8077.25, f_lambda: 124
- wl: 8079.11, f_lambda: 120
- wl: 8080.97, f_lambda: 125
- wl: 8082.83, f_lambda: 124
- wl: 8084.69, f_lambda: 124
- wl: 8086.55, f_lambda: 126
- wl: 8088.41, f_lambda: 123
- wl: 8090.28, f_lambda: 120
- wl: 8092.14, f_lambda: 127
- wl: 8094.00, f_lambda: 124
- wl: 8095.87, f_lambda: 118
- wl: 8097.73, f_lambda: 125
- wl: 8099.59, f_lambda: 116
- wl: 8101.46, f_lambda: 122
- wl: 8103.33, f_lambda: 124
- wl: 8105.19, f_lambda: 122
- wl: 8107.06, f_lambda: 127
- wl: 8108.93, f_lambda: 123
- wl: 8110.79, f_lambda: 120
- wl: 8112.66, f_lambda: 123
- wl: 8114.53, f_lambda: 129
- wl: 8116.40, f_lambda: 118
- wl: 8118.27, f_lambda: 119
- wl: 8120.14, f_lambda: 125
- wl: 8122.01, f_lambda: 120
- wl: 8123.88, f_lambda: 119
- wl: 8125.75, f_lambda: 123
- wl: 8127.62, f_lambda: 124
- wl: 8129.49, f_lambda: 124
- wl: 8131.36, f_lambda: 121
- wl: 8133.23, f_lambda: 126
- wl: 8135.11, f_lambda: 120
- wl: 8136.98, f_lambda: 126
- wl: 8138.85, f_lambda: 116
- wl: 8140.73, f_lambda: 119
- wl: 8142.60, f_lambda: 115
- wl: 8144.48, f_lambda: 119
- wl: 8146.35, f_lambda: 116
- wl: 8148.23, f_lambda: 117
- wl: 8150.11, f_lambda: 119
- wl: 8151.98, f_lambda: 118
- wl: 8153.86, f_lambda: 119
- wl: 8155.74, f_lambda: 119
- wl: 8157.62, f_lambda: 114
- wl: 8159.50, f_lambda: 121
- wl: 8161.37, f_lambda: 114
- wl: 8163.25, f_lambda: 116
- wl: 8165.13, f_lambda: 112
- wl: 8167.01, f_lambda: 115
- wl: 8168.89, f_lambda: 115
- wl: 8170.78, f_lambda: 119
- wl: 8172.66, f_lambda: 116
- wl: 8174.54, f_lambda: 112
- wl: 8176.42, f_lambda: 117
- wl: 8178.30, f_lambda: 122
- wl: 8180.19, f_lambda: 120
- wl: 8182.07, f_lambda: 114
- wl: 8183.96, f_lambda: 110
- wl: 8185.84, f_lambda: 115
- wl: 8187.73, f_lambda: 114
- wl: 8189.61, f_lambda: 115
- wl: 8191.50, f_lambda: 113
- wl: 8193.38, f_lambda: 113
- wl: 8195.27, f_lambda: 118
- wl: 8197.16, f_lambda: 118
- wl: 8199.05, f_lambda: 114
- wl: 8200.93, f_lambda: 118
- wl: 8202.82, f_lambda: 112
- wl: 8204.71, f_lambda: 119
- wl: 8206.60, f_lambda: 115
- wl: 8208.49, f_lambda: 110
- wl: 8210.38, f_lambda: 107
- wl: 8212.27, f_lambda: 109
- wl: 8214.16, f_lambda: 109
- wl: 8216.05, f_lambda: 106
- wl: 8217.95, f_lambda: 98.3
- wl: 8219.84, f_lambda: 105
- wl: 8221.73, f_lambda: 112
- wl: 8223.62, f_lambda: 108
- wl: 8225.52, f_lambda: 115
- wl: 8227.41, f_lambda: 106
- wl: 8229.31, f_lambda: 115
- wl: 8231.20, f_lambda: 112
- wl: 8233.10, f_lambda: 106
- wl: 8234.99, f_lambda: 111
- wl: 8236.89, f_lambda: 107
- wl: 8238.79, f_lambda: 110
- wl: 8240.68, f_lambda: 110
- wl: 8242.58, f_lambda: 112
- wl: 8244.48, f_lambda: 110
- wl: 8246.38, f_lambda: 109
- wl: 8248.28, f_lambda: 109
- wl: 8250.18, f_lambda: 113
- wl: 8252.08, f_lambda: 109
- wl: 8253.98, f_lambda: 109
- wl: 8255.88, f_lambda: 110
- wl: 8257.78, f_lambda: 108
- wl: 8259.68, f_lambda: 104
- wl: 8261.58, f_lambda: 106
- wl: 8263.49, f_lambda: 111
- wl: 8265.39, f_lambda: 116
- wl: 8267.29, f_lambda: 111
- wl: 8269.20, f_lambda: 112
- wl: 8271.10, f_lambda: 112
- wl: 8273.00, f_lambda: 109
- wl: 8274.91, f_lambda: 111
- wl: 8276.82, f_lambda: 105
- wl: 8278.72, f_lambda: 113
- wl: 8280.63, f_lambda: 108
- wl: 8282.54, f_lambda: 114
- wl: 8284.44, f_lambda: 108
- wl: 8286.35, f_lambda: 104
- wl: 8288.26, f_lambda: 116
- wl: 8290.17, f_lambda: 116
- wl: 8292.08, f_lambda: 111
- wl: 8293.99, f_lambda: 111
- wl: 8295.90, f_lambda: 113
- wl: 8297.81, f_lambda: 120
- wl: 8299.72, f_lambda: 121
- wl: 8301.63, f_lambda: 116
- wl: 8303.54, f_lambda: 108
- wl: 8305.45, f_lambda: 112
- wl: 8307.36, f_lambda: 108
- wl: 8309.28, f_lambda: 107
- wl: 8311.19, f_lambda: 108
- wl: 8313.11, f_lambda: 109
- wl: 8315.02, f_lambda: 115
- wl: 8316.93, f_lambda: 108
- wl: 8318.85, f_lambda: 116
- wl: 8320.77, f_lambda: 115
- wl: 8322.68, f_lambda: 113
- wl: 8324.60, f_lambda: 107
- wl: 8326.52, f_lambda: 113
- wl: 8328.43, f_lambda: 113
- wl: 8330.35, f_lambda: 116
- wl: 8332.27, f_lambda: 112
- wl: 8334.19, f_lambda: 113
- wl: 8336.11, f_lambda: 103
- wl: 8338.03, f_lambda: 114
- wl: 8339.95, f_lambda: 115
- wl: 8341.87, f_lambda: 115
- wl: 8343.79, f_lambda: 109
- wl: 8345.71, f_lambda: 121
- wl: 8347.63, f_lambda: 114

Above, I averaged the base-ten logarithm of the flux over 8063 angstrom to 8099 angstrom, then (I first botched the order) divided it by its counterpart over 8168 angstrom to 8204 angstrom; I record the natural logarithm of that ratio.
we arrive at 0.013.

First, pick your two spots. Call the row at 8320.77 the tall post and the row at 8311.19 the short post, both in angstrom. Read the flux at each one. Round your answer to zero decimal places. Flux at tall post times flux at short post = 12420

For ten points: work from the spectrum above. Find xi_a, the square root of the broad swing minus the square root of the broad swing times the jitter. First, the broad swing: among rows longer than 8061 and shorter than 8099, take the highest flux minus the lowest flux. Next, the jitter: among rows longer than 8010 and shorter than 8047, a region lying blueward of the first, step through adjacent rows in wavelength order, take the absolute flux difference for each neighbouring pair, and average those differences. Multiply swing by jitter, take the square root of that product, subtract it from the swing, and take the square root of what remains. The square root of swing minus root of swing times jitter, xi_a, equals 2.58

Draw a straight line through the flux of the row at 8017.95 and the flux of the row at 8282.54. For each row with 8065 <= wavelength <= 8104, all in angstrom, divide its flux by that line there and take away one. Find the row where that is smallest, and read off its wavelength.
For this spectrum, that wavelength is 8066.09 angstrom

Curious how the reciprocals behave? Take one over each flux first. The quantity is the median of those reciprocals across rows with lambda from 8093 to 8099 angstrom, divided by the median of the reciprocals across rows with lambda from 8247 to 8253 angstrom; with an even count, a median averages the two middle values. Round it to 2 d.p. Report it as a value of 0.88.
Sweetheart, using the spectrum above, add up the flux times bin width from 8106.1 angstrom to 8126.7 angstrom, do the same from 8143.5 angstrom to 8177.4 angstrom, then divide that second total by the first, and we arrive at 1.6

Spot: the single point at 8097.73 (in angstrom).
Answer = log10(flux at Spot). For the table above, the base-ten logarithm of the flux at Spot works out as 2.097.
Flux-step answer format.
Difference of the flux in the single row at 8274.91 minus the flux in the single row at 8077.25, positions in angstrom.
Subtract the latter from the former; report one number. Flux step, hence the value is -13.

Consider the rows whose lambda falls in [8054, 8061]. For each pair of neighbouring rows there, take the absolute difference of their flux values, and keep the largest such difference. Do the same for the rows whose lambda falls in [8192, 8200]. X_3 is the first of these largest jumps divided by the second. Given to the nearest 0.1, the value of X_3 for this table 1.0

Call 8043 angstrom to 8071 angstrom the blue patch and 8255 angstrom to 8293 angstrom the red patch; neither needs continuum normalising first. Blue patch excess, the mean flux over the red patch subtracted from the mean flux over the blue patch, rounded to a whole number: 10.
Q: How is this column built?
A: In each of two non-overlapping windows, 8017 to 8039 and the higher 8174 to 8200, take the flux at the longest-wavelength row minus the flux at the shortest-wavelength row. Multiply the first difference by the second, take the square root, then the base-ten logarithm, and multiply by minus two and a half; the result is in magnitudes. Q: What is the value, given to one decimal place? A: -0.4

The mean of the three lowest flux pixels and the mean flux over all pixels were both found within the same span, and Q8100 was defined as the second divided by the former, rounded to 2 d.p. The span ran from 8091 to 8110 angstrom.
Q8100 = 1.03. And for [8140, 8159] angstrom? 1.02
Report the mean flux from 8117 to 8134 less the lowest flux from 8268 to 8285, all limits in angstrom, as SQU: 17.3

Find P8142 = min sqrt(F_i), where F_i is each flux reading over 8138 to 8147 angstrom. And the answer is 10.7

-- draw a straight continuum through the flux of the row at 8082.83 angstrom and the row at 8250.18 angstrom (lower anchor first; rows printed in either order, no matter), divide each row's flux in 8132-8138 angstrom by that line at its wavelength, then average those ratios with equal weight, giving 1.03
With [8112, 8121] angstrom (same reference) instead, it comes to 1.01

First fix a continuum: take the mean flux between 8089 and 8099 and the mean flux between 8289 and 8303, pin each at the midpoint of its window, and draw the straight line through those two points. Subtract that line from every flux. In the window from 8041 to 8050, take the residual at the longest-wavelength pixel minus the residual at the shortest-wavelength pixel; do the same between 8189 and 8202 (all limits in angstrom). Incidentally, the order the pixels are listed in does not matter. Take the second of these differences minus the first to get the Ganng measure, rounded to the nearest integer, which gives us 4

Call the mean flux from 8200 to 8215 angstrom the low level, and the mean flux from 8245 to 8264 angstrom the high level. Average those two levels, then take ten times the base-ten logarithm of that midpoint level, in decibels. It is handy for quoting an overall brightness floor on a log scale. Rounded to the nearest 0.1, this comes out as 20.4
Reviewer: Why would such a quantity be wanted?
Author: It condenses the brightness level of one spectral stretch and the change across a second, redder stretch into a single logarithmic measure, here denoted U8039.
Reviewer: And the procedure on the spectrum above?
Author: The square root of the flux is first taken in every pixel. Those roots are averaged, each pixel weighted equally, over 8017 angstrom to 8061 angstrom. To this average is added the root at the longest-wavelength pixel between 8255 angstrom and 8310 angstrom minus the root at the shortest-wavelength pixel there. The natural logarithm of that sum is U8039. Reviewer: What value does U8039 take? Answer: 2.37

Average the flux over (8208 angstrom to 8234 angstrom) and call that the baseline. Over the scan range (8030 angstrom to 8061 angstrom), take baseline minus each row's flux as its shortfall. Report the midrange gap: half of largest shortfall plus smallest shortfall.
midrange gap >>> -10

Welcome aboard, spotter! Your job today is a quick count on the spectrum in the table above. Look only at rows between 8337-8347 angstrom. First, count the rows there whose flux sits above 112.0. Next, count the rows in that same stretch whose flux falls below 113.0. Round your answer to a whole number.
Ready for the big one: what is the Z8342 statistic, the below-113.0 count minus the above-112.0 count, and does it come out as -3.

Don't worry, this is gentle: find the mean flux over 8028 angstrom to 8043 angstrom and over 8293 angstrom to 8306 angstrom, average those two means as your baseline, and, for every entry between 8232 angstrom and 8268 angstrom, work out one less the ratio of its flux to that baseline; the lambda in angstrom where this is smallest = 8265.39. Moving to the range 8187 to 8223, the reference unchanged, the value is 8204.71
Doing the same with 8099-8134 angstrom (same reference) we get 8114.53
